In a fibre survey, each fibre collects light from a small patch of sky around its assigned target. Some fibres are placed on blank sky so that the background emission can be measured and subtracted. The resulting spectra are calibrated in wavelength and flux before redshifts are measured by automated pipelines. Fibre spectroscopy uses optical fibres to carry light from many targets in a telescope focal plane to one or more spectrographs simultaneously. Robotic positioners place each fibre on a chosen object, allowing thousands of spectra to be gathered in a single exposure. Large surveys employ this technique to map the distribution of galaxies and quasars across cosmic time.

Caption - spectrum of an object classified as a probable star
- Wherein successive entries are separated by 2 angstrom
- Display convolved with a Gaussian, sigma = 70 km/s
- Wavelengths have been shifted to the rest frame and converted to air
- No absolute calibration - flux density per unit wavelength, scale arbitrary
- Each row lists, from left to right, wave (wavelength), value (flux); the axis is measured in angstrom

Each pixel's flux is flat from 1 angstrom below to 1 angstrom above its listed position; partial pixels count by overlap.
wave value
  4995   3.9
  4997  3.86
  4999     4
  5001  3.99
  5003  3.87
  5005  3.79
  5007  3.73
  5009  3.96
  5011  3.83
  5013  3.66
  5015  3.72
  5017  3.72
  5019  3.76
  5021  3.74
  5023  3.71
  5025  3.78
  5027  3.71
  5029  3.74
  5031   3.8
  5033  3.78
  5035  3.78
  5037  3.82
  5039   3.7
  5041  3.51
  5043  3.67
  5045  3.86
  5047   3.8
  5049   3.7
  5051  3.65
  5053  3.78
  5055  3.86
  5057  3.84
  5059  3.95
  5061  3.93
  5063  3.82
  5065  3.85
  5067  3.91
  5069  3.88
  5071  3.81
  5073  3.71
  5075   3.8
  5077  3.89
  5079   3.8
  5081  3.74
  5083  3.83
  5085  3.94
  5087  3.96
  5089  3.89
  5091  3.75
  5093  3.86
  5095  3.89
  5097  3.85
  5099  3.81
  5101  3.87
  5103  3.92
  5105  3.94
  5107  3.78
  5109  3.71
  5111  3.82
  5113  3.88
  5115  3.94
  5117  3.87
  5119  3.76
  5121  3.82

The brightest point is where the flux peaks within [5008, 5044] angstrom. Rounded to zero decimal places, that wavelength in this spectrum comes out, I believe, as 5009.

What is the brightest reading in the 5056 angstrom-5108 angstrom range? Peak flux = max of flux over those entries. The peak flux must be 3.96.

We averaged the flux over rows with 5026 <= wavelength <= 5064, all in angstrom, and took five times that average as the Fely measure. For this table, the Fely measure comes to 18.9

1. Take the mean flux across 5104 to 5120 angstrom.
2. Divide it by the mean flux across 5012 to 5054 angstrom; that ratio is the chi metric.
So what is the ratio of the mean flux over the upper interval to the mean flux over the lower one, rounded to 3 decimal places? 1.028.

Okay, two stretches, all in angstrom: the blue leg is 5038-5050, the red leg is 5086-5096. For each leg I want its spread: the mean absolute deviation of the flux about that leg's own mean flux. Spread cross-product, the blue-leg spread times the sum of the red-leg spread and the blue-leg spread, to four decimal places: 0.0110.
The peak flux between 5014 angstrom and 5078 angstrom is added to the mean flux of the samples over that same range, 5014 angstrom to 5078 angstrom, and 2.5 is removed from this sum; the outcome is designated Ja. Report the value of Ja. 5.23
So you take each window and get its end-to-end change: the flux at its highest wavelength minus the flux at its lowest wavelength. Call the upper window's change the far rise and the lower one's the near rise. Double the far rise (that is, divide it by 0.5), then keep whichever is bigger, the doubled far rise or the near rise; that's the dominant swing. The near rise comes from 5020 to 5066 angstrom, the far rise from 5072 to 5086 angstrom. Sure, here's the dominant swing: 0.46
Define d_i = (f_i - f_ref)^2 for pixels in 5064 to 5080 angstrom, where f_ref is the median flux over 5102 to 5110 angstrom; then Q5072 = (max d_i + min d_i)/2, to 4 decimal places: 0.0098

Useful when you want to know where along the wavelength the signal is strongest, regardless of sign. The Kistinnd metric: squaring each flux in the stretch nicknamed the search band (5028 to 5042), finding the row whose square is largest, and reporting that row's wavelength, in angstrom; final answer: 5037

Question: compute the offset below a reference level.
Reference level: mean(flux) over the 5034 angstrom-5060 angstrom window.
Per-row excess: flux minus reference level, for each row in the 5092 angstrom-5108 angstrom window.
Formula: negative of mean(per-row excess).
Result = -0.102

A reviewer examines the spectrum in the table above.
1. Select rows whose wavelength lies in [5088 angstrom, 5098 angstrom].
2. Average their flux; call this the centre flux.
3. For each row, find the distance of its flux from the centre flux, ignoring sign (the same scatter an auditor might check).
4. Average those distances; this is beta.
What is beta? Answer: 0.039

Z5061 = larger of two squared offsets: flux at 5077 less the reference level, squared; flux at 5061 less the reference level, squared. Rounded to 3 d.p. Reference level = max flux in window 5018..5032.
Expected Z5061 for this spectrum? 0.017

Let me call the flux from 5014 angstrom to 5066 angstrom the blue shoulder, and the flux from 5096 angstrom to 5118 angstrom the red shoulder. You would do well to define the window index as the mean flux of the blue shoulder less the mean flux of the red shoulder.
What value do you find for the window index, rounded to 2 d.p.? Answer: -0.09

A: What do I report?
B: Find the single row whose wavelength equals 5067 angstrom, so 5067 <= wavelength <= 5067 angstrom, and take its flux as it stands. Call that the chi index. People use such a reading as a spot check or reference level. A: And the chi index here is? 3.91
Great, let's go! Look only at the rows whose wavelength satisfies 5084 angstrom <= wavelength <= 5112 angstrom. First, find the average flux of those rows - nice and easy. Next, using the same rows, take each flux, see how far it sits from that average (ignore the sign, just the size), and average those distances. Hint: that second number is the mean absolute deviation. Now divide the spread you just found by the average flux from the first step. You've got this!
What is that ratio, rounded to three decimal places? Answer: 0.016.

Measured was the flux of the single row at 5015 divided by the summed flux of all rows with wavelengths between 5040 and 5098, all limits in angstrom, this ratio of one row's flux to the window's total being 0.034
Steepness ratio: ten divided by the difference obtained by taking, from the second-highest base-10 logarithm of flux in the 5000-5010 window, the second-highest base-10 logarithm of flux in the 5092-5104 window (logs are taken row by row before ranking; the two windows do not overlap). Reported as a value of 1291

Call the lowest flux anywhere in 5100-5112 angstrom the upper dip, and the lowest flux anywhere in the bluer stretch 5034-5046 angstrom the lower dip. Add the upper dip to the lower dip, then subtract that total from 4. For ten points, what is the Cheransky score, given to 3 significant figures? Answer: -3.22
